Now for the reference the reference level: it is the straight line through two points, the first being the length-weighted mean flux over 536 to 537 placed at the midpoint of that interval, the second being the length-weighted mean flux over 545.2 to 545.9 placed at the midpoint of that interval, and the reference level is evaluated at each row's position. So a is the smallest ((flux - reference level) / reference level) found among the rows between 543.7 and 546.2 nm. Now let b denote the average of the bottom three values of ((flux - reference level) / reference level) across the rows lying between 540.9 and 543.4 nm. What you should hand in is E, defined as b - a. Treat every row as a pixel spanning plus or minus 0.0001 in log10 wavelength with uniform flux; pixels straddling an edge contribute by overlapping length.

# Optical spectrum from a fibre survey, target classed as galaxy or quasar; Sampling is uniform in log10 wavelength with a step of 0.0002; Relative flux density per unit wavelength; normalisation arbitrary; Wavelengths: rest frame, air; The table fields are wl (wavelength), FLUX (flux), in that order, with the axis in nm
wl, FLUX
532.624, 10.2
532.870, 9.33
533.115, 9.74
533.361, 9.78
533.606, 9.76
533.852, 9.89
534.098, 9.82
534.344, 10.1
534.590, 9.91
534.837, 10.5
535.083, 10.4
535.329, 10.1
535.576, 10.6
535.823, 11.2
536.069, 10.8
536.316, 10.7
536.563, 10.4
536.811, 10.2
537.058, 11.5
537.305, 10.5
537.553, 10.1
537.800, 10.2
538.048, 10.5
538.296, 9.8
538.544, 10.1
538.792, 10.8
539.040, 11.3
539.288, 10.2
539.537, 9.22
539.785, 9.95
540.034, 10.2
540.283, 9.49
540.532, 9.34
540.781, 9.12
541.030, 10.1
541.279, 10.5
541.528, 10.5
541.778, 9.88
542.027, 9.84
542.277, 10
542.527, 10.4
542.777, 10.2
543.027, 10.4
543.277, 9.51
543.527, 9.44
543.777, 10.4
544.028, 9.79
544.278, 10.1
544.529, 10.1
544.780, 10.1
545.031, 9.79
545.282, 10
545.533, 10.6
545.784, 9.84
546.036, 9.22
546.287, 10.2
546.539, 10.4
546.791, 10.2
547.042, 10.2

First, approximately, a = -0.091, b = -0.055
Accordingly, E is 0.04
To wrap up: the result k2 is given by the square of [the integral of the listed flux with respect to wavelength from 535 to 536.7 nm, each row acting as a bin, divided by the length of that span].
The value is 112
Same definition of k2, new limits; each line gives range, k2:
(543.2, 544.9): 99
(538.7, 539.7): 107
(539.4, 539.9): 92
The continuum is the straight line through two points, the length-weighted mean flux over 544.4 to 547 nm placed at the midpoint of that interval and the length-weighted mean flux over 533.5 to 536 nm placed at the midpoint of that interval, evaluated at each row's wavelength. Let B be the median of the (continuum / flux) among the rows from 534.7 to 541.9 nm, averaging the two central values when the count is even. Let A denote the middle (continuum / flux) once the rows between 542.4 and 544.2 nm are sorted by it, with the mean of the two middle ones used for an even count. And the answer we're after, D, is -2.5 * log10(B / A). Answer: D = -0.005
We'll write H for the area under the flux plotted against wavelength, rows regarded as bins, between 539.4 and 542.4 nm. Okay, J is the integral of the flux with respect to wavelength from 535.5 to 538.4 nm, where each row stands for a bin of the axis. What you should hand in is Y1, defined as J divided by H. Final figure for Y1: 1.04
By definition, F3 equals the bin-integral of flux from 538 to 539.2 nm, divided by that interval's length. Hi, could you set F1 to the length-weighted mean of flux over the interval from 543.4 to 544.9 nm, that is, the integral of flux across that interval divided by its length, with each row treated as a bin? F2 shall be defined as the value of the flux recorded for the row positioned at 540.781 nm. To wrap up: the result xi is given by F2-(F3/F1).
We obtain 8.1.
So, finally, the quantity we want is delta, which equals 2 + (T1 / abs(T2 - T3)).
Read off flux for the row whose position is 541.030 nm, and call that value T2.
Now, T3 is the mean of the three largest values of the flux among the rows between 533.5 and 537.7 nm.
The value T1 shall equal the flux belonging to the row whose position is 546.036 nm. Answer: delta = 10.6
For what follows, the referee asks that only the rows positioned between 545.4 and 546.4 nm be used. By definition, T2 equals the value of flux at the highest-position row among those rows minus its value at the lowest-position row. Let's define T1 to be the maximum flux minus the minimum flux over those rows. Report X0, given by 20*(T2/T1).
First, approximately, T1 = 1.4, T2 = -0.40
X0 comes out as -6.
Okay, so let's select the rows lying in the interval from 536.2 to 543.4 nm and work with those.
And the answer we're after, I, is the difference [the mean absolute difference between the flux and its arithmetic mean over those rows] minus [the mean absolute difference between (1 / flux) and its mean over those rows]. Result 0.39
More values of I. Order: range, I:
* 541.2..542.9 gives 0.24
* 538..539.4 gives 0.41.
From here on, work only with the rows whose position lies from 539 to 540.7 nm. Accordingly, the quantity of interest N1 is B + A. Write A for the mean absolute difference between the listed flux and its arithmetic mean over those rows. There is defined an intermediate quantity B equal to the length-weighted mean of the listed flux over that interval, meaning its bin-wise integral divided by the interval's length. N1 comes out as 10.4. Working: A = 0.52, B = 9.87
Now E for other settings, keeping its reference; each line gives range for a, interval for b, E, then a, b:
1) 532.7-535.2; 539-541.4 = 0.02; -0.130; -0.113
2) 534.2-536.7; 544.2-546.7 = 0.02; -0.070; -0.054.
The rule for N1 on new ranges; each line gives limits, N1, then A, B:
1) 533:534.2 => 9.8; 0.05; 9.80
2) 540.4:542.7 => 10.3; 0.37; 9.97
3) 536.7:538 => 10.9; 0.40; 10.51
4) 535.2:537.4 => 11.0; 0.34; 10.67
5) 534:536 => 10.7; 0.35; 10.35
